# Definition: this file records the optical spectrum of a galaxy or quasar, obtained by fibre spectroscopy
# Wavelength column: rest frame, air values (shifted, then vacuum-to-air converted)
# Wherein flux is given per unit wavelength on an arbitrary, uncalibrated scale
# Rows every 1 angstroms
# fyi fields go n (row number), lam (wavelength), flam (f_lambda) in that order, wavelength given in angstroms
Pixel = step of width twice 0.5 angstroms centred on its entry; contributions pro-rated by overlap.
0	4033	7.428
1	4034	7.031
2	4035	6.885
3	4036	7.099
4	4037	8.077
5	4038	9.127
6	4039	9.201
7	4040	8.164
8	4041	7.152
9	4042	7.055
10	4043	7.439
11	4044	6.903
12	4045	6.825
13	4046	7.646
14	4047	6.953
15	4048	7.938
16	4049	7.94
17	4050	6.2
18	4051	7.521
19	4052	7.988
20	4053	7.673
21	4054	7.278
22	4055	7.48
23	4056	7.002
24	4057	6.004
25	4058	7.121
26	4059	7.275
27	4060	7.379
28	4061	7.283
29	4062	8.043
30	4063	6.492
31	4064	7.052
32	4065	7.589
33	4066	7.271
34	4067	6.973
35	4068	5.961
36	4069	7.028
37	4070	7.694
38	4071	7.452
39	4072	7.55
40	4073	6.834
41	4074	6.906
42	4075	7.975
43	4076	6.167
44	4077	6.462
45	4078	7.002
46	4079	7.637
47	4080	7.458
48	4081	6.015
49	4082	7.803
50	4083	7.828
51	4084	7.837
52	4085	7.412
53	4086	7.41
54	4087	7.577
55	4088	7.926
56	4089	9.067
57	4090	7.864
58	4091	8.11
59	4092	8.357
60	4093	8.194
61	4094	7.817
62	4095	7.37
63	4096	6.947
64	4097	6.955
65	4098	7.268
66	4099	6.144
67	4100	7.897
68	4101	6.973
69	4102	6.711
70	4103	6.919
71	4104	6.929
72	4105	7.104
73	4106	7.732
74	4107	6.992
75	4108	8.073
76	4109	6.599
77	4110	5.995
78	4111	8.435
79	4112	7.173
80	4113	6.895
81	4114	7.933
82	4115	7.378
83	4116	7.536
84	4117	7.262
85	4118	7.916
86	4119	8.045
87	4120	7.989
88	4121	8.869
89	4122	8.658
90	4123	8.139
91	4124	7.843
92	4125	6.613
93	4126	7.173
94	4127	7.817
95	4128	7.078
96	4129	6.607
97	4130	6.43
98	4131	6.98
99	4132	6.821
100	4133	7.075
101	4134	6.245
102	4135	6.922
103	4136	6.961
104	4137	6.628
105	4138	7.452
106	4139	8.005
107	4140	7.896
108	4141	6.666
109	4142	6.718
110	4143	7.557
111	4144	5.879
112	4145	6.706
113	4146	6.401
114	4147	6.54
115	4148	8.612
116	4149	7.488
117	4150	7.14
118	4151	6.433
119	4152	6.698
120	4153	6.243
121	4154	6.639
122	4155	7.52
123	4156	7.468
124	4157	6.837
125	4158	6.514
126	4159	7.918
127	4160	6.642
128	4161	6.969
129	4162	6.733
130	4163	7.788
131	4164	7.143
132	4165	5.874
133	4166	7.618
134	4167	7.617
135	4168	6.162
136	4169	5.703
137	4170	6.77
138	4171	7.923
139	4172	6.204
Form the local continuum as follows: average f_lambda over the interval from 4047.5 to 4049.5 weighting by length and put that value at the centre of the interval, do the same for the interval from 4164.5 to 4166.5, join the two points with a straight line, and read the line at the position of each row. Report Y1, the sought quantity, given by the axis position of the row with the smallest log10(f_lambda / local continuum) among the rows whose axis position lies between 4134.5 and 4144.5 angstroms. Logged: 4144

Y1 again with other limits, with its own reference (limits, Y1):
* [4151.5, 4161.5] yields 4153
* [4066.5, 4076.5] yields 4068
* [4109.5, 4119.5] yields 4110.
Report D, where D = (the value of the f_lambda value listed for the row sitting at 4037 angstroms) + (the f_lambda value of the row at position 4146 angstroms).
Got 14.5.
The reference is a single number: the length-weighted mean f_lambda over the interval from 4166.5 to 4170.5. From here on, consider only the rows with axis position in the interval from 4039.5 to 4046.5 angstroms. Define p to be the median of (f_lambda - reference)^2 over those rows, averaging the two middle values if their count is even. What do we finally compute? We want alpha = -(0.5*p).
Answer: -0.17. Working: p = 0.3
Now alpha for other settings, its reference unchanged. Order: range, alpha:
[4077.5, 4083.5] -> -0.49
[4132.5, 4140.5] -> -0.11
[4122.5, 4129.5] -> -0.19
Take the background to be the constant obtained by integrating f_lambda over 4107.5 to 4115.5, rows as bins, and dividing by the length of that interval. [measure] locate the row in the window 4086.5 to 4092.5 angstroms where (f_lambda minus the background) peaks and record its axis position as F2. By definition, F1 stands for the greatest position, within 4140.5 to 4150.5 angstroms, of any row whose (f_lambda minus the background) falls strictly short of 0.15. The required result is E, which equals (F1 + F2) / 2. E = 4119.5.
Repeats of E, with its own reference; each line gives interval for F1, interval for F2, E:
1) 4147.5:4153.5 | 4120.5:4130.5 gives 4137.0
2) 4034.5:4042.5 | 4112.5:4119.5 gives 4080.5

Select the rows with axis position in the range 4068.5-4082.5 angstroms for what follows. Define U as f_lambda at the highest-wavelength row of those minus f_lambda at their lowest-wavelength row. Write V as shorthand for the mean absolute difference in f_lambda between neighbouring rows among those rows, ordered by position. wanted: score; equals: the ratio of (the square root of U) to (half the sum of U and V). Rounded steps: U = 0.8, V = 0.73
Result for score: 1.17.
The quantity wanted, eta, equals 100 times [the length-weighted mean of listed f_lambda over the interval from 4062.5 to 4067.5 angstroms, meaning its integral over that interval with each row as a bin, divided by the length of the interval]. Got 708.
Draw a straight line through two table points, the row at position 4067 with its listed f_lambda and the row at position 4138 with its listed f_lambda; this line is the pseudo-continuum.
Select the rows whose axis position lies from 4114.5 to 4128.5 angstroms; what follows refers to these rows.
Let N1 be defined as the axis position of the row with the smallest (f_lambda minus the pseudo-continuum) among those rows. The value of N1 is 4125 angstroms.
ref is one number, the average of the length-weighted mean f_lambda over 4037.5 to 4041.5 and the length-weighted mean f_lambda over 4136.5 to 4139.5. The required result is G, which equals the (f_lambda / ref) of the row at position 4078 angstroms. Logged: 0.89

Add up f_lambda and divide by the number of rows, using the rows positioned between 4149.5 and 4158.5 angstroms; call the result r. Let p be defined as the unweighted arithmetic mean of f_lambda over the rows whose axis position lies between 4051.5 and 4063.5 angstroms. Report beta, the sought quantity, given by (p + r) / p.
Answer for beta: 1.94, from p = 7.25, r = 6.83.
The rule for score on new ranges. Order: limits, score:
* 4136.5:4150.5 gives 1.11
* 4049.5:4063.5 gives 1.20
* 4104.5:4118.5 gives 1.08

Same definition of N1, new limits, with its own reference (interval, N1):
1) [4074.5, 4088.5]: 4081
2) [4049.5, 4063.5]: 4057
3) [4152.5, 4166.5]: 4165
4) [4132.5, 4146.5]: 4144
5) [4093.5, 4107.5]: 4099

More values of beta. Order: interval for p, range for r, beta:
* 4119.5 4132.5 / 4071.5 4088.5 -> 1.98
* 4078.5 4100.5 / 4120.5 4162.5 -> 1.94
